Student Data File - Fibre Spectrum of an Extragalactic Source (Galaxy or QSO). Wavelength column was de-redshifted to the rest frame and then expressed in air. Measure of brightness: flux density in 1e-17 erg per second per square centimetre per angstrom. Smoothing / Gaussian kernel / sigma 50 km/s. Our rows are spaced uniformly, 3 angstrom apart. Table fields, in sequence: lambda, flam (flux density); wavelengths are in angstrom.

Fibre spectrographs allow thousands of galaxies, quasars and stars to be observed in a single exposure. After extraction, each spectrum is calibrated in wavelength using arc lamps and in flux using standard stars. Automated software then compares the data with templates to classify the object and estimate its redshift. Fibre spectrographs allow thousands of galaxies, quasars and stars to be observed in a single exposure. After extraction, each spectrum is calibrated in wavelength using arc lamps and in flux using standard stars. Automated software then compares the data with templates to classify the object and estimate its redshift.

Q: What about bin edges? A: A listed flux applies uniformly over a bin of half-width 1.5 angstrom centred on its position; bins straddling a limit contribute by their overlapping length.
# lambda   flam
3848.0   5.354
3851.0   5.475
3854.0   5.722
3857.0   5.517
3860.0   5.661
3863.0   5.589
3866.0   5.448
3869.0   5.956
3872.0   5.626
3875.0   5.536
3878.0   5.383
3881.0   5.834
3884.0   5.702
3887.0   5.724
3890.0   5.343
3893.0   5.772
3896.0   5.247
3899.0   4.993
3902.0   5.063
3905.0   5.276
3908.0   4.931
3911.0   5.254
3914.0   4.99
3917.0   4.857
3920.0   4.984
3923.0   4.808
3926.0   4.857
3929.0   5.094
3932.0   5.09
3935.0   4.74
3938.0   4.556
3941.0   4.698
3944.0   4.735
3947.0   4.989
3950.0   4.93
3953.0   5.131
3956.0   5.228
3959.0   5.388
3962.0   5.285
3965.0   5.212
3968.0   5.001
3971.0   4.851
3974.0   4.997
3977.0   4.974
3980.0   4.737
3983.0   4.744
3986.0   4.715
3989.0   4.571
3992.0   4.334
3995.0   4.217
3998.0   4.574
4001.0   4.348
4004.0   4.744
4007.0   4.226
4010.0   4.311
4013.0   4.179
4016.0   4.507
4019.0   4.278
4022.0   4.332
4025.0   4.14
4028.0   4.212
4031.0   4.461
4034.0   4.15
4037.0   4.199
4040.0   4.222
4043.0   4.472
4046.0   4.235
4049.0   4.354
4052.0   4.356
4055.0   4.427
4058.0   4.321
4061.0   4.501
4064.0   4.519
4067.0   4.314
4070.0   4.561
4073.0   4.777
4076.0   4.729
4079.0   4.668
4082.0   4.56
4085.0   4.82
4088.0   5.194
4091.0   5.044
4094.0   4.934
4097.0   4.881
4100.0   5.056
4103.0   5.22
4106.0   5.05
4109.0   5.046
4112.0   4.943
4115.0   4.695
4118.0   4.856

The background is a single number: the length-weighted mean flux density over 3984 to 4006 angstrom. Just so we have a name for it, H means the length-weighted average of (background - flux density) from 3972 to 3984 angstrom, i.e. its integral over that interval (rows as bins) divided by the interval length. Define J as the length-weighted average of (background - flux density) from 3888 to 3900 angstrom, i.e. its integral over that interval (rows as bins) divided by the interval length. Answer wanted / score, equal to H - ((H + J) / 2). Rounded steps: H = -0.37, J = -0.87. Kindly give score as 0.25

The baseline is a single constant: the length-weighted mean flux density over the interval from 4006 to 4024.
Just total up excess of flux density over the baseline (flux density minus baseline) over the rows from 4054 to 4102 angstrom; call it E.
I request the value 6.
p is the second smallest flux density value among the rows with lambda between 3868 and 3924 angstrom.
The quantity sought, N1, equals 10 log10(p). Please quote 6.86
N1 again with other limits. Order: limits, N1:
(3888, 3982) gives 6.72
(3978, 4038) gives 6.18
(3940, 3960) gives 6.75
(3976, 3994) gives 6.60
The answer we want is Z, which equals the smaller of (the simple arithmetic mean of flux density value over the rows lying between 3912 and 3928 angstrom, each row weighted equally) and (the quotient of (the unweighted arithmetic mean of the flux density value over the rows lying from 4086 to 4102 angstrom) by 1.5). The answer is 3.3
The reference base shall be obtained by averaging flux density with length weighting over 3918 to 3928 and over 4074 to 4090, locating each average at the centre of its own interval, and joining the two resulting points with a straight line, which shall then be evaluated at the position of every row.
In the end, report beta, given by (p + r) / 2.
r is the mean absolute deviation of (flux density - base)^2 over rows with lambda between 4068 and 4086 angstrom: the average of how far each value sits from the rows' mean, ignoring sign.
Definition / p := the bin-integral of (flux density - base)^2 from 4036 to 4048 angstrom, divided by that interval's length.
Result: 0.16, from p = 0.30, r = 0.024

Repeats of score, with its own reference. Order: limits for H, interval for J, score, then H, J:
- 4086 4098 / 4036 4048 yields -0.36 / -0.51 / 0.21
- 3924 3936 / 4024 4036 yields -0.35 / -0.45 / 0.26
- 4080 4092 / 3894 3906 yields 0.14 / -0.39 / -0.67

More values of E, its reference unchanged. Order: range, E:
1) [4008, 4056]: 0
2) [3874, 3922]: 16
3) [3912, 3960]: 10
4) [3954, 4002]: 8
